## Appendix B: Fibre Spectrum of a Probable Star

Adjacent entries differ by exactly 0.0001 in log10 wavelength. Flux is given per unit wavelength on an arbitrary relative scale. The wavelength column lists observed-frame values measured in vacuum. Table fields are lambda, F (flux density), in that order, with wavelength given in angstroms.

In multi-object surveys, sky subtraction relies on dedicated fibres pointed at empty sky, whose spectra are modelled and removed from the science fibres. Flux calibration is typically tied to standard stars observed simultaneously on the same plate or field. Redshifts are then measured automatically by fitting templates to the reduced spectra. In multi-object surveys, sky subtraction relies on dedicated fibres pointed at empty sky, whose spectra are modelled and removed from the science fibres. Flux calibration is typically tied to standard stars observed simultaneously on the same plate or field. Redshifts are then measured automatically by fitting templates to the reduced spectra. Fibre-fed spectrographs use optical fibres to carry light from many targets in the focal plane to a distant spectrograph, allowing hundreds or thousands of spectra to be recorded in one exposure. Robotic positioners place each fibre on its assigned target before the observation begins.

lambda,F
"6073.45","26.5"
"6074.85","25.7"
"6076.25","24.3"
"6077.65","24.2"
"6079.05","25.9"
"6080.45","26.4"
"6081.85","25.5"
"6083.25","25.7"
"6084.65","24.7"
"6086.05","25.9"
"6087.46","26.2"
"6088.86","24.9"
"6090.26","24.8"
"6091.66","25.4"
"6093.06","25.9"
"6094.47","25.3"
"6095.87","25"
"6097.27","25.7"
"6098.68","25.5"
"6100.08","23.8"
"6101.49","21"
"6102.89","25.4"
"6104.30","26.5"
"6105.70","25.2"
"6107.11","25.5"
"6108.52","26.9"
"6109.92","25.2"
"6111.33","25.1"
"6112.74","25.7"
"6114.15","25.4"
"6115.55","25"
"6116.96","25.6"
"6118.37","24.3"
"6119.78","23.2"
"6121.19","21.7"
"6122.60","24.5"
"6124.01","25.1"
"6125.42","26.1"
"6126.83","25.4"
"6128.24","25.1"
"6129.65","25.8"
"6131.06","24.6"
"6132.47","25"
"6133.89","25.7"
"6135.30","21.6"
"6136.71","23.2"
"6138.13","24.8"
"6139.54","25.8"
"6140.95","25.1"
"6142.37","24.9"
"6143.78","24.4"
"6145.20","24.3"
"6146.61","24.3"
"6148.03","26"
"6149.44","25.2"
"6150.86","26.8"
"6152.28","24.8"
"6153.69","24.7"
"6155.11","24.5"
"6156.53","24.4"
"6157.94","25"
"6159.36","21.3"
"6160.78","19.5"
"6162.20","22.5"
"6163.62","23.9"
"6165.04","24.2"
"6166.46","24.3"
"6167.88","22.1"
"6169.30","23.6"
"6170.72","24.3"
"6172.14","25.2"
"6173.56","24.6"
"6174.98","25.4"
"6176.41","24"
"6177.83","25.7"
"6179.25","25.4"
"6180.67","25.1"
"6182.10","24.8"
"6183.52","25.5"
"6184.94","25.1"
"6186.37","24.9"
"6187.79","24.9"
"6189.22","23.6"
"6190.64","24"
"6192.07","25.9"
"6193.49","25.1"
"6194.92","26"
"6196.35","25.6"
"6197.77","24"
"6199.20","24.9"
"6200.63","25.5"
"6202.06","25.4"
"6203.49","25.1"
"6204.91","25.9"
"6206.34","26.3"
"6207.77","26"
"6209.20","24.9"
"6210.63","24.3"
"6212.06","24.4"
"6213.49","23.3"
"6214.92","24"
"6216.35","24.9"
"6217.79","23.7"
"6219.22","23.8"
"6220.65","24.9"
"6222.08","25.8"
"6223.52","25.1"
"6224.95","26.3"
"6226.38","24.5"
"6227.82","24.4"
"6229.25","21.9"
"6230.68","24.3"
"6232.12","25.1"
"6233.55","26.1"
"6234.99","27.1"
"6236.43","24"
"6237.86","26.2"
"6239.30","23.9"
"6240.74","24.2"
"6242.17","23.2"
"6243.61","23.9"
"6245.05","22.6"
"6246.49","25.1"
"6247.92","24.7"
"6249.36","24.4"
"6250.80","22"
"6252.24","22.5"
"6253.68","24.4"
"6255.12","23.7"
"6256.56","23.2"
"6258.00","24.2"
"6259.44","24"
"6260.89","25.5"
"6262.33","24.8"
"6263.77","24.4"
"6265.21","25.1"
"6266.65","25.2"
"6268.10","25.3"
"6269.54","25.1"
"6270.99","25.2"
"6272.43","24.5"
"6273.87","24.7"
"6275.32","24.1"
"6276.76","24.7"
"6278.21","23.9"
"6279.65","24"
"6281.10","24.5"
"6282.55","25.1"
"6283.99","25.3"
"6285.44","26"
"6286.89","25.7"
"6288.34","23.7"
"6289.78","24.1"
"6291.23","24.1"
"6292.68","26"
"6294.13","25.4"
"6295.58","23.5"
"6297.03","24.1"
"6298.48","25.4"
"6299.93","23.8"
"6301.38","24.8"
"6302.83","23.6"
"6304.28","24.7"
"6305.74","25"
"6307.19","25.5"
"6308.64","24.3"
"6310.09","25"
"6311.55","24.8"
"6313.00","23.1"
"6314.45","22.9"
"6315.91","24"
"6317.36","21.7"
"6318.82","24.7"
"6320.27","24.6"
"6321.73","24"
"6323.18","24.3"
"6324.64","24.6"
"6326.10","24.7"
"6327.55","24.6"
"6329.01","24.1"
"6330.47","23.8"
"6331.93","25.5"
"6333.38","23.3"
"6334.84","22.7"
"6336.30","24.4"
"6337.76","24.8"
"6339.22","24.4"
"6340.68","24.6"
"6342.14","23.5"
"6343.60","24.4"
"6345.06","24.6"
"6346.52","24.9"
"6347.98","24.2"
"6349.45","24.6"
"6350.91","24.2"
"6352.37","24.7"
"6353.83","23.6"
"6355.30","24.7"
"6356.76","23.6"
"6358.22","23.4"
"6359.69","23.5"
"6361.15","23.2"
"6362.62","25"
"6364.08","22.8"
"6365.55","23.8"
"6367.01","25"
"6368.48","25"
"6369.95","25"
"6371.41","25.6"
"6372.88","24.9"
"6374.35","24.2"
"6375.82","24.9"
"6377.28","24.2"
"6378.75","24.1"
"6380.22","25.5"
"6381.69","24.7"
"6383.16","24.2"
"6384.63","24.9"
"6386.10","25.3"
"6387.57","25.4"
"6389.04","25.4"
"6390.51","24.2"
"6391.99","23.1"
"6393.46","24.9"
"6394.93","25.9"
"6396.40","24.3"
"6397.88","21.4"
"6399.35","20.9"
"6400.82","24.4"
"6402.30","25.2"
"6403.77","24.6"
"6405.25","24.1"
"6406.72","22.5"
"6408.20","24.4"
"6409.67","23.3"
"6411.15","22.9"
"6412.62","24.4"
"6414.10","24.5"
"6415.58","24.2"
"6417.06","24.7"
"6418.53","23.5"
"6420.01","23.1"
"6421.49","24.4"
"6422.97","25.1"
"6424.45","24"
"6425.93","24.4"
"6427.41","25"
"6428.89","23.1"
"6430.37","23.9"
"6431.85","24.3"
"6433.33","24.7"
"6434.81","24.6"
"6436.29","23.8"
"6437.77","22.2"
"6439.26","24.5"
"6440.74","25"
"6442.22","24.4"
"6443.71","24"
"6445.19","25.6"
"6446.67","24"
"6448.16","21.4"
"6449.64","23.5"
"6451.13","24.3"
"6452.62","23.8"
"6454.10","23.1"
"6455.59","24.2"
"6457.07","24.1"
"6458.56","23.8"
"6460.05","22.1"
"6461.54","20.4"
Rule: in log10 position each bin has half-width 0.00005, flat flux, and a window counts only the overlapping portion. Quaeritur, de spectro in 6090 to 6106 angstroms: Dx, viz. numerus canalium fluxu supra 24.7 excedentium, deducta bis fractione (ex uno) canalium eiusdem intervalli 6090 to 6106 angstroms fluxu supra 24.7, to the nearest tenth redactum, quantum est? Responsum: 8.3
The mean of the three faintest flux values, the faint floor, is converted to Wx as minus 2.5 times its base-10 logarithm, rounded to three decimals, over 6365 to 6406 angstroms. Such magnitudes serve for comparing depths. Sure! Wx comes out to -3.346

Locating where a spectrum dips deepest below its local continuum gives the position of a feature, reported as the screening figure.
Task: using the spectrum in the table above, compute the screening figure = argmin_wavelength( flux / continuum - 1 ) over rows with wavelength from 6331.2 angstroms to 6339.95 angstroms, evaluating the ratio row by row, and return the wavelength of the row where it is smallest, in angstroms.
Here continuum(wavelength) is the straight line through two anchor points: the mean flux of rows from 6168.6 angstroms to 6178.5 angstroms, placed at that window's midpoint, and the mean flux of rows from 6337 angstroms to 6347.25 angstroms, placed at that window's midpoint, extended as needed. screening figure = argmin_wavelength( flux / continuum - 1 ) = 6334.84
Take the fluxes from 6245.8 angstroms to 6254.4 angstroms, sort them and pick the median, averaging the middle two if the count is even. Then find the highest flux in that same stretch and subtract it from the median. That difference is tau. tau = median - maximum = -0.7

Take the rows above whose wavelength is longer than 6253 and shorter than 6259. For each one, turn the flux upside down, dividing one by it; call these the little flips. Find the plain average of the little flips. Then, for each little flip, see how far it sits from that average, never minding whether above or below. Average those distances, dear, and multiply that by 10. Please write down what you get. 0.0075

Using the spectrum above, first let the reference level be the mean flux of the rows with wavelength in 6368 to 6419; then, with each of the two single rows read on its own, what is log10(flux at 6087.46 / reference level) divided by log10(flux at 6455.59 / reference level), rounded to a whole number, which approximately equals -17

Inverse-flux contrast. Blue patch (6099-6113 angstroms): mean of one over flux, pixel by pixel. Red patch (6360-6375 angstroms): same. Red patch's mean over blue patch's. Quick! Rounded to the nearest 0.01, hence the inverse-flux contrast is 1.02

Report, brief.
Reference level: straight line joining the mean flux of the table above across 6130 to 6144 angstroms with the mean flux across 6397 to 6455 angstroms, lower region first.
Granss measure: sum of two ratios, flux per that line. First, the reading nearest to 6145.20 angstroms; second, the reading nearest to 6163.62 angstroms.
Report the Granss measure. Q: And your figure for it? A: 1.97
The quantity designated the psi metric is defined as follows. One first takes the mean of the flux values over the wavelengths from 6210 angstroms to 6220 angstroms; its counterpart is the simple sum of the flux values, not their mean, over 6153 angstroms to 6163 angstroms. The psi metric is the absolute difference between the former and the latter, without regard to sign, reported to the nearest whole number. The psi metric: 138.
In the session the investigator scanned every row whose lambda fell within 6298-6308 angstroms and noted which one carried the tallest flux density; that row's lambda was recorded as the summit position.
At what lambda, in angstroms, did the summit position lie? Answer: 6307.19 angstroms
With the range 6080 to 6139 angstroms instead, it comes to 6108.52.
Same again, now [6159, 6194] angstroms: 6192.07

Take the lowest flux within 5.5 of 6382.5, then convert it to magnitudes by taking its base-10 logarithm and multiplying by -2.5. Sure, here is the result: -3.46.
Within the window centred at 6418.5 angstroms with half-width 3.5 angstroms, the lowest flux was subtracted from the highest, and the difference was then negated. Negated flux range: -1.6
